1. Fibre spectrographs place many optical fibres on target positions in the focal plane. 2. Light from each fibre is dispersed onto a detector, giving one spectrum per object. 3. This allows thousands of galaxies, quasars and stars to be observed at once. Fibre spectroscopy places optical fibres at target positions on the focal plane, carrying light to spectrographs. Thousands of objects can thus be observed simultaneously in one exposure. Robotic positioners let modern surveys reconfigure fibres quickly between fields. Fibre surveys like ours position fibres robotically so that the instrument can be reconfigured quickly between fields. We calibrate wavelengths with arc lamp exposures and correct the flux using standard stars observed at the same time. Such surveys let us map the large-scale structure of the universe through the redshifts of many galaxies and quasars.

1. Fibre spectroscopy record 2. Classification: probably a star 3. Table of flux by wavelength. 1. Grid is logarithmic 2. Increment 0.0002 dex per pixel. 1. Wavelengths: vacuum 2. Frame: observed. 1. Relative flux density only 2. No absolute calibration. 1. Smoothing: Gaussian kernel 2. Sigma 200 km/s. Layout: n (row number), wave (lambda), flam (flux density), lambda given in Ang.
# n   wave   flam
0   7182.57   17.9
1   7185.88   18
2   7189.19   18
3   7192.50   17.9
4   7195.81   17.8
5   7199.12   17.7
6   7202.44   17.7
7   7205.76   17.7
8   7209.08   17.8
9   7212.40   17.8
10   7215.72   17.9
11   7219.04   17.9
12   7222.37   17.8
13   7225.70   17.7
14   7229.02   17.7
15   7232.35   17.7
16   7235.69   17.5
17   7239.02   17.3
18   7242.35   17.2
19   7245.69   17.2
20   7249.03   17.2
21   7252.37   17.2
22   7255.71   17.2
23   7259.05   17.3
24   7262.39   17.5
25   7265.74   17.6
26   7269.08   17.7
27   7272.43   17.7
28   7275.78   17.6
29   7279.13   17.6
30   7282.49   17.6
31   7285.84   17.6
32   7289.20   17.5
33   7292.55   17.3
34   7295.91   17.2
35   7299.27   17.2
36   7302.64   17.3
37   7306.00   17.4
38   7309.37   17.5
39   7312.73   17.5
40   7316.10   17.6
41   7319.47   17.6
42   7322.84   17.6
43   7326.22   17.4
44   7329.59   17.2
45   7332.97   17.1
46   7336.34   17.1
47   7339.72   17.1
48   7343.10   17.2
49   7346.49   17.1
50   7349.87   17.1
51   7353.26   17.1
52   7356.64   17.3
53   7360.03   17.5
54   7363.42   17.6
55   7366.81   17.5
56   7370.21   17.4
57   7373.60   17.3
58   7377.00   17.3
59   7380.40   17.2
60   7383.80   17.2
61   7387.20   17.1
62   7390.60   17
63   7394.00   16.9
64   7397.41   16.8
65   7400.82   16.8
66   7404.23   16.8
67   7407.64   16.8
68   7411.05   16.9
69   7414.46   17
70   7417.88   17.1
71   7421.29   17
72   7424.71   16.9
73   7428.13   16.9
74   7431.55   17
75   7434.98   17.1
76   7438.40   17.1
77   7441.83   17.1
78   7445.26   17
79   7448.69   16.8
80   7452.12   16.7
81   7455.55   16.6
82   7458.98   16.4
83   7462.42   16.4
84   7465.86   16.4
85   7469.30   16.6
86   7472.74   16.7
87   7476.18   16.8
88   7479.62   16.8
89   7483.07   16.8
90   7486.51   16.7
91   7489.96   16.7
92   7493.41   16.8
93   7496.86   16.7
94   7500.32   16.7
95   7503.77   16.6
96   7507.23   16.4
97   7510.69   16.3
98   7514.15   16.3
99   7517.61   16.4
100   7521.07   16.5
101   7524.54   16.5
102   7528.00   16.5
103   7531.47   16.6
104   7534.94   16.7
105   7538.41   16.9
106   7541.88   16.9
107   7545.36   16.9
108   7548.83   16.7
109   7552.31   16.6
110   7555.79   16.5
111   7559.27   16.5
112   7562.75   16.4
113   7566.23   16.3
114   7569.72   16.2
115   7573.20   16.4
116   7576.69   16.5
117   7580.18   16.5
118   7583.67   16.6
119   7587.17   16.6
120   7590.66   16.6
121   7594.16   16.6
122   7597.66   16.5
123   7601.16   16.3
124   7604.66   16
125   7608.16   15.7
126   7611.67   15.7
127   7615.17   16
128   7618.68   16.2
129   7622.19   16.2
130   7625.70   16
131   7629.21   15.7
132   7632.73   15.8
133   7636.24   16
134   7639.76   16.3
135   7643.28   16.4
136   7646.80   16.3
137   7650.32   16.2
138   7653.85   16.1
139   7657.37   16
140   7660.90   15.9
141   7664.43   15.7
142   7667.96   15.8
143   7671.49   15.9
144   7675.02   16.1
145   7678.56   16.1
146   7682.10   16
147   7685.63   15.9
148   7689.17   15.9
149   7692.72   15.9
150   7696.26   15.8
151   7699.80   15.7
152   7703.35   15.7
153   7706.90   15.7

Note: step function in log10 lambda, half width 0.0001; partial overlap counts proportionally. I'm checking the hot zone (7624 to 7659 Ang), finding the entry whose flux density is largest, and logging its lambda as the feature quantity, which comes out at 7643.28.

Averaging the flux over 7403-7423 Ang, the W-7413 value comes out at 16.9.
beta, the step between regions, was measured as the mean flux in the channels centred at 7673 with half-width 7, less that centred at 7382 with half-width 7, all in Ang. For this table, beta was -1.23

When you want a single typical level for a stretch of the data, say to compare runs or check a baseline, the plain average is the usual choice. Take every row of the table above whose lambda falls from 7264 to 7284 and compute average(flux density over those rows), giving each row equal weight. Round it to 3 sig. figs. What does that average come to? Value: 17.6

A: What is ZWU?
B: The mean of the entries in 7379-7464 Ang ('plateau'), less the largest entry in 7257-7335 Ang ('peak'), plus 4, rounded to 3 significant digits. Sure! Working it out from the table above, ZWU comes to 3.20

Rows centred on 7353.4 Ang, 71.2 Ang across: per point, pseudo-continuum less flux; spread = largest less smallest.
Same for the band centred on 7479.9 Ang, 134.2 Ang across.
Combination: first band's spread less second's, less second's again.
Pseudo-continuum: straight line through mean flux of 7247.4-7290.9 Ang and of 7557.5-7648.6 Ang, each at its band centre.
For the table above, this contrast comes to -1.0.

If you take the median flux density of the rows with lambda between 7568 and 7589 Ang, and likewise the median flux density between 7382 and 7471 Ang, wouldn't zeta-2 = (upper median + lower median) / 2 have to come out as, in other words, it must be 16.7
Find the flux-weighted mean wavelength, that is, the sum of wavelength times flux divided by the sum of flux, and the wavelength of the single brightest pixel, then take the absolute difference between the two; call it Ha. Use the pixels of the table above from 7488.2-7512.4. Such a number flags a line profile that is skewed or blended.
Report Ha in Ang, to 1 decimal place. 6.8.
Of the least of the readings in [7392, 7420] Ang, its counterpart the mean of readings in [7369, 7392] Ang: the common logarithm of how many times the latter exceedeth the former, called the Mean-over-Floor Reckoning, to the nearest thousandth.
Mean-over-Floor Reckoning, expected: 0.011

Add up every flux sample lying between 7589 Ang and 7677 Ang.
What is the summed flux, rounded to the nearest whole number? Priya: 402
